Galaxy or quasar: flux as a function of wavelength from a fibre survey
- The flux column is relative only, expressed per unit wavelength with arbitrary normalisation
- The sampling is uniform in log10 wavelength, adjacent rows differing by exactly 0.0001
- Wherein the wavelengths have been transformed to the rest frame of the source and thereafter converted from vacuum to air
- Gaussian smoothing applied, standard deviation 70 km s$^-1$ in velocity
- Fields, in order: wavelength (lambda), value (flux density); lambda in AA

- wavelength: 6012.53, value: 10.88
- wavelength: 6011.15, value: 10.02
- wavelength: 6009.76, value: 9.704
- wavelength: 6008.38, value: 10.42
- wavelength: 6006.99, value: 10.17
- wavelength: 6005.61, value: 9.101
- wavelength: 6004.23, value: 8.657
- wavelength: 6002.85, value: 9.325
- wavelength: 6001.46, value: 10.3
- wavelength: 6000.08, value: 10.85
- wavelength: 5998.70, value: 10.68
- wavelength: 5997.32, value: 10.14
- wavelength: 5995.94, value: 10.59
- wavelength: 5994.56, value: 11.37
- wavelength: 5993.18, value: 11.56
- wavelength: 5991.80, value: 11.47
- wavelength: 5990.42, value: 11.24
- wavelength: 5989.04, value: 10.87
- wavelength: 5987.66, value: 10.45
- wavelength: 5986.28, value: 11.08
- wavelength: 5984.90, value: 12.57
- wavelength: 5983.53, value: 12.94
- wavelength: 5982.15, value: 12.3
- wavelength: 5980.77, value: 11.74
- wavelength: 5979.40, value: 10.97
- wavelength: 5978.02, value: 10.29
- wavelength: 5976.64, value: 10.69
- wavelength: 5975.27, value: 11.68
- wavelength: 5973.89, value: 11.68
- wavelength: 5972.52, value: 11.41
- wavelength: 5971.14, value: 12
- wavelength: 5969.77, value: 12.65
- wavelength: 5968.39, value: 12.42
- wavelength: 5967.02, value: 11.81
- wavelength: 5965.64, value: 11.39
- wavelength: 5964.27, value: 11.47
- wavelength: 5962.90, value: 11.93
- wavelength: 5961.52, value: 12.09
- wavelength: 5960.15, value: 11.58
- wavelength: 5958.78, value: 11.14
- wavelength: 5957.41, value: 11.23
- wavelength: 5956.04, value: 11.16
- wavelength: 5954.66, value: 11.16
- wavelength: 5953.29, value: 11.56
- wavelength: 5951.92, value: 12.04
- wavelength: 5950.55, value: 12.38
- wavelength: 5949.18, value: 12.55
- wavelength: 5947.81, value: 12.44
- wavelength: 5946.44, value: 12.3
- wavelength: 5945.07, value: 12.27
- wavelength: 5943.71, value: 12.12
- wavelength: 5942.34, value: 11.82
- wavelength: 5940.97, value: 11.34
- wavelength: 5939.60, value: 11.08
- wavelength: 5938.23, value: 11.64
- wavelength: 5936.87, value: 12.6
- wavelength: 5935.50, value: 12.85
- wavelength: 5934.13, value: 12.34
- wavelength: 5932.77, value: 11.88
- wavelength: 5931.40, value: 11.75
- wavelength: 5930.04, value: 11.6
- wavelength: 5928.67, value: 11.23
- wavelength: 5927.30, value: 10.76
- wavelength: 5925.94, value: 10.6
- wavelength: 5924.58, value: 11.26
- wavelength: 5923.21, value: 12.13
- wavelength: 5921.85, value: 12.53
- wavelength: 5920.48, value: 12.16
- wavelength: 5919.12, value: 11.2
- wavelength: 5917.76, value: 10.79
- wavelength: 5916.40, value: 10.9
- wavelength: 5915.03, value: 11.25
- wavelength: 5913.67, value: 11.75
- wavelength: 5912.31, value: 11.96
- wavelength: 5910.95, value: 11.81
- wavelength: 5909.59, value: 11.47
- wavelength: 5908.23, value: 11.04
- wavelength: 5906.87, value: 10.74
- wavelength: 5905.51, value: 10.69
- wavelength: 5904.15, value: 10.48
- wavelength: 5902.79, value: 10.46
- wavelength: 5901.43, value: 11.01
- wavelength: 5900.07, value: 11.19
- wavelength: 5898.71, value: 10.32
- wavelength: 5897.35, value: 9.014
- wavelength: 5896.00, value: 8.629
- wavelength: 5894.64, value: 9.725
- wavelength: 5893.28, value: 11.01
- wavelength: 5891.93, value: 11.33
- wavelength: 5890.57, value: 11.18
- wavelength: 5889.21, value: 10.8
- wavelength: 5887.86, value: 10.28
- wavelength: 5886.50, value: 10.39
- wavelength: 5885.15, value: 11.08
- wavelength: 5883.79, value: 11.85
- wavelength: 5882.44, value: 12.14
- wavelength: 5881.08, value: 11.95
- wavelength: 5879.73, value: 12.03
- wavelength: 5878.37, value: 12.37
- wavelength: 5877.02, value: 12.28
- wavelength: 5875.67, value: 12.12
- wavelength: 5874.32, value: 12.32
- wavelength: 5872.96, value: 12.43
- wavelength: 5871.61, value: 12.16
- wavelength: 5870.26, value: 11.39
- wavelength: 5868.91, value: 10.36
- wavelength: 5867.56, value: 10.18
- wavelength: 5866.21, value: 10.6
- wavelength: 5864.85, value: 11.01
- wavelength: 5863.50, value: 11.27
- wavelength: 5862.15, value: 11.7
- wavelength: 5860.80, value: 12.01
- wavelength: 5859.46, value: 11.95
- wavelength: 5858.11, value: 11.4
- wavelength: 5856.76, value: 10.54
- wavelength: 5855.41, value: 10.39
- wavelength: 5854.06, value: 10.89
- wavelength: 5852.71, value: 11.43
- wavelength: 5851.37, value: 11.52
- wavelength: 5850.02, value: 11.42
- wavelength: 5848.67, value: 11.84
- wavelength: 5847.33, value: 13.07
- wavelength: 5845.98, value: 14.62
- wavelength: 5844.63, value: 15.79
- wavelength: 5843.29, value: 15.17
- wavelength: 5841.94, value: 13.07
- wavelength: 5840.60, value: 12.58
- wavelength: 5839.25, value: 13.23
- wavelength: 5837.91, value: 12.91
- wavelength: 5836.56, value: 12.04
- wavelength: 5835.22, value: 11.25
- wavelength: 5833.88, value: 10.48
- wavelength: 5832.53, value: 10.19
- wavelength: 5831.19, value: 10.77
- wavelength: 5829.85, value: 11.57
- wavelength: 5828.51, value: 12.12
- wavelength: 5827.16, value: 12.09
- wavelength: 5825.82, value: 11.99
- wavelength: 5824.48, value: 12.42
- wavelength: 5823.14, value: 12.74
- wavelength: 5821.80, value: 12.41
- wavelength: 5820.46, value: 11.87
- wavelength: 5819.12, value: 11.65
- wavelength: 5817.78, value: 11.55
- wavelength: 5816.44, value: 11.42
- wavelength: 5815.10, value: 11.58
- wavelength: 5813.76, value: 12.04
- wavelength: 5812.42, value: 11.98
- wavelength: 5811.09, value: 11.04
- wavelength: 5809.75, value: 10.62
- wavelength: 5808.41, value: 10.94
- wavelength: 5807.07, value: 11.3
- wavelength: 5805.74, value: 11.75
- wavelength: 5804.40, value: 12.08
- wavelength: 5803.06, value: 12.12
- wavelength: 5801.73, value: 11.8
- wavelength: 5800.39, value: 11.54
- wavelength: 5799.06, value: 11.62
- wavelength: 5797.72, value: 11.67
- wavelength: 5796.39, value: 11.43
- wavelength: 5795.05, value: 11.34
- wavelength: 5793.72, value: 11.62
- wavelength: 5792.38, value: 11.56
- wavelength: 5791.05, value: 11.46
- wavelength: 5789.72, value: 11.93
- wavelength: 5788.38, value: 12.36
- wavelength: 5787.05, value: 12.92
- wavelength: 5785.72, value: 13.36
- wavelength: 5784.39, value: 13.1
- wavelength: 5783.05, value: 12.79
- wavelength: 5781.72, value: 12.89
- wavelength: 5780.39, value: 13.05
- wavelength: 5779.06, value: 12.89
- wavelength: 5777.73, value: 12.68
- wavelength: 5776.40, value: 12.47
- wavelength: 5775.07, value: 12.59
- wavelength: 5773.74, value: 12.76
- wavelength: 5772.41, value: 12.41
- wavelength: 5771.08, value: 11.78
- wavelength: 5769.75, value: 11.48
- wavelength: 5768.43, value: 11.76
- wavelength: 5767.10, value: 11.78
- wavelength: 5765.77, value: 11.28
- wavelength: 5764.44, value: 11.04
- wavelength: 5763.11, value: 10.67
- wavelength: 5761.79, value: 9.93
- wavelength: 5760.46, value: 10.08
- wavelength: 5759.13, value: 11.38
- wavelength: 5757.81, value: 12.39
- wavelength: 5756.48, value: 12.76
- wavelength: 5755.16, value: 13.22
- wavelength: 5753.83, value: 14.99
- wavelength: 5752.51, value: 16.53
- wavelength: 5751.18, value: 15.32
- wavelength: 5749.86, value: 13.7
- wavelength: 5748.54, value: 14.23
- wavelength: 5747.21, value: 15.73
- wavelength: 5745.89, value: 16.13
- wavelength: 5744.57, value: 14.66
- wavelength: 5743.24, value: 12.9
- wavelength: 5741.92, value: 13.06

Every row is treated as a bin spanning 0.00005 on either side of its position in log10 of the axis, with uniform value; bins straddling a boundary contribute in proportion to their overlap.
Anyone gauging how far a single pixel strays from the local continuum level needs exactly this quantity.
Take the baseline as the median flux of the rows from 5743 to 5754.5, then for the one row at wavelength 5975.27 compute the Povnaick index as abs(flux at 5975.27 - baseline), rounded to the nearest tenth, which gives 3.3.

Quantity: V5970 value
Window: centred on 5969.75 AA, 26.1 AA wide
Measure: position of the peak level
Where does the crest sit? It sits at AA 5969.77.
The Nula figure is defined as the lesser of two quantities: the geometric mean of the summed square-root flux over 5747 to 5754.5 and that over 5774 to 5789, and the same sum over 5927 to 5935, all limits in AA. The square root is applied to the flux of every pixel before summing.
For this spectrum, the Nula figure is 20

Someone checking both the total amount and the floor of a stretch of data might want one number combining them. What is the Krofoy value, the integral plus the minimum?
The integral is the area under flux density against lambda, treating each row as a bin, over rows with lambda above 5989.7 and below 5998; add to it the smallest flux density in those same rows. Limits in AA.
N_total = 102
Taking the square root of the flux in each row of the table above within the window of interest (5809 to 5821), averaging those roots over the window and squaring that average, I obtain 11.5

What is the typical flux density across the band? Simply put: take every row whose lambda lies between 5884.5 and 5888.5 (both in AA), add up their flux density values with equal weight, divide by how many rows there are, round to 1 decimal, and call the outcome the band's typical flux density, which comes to 10.6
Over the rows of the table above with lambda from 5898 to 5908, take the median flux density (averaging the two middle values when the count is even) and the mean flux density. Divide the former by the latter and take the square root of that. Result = 1.00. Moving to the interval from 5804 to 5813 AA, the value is 1.00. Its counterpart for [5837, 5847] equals 0.98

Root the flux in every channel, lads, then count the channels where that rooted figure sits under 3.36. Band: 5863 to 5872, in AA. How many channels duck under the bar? 5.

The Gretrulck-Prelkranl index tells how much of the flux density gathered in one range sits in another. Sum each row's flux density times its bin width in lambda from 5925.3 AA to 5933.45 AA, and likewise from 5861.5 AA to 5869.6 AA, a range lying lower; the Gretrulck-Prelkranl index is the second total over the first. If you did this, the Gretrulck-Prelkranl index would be 0.95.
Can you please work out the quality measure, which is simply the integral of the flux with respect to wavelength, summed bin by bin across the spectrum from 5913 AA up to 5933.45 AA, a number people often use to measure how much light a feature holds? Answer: 234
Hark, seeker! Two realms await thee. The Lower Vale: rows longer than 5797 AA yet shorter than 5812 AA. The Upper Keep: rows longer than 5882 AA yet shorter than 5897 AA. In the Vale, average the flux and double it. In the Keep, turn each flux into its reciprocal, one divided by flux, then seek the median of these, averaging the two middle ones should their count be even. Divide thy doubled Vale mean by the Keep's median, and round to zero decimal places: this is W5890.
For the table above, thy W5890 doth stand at 253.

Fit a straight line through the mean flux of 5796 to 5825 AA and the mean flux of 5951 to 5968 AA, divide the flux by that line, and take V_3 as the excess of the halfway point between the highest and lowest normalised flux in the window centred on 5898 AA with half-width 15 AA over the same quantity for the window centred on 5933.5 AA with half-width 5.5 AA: -0.15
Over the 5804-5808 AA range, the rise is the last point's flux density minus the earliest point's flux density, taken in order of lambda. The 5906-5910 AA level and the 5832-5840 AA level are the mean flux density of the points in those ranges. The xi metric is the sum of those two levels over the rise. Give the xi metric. -29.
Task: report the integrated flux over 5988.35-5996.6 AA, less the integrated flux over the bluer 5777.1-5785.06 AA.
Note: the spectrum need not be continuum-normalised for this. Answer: -10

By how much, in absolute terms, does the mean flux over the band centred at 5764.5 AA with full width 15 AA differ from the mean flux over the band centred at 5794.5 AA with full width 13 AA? 0.4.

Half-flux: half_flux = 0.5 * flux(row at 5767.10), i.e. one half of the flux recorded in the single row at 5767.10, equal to 5.89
